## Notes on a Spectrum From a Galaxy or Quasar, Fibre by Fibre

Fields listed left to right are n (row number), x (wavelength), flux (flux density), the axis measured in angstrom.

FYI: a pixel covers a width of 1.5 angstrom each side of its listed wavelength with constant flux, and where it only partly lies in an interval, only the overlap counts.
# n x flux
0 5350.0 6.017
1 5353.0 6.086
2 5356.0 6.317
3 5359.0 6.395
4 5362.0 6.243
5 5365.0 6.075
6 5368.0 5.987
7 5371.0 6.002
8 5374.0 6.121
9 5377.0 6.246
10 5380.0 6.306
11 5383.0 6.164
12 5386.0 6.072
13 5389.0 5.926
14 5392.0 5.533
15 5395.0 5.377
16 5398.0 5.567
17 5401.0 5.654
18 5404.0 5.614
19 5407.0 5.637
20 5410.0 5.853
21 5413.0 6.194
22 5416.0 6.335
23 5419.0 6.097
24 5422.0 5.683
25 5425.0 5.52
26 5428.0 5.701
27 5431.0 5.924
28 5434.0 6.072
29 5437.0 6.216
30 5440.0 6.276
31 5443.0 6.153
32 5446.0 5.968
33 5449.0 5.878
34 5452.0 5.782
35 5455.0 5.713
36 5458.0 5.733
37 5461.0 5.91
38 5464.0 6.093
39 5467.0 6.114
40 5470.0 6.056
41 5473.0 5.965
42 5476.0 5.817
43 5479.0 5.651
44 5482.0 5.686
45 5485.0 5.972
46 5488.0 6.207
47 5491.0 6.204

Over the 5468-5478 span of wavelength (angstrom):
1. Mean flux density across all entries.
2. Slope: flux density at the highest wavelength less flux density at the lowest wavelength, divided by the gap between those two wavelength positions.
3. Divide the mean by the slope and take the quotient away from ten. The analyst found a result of 159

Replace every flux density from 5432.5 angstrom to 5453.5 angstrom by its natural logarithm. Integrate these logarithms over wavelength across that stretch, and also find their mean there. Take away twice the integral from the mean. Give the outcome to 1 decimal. -73.8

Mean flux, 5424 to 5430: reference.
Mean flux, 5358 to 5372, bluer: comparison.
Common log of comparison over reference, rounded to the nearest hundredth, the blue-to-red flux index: 0.04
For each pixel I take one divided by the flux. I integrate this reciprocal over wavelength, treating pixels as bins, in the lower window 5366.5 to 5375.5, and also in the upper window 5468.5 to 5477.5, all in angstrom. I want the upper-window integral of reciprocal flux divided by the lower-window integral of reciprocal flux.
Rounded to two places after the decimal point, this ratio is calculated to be 1.02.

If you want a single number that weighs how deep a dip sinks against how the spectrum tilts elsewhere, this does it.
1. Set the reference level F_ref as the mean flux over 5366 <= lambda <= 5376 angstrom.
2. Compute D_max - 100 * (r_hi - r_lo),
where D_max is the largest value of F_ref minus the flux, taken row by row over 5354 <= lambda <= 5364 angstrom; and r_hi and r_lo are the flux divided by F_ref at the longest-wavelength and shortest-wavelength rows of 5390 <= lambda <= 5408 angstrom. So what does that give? -1.9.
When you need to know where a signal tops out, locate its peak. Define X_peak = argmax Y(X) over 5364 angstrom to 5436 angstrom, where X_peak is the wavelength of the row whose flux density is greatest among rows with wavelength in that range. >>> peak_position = 5416.0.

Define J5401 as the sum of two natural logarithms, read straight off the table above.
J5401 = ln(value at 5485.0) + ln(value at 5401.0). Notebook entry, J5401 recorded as 3.52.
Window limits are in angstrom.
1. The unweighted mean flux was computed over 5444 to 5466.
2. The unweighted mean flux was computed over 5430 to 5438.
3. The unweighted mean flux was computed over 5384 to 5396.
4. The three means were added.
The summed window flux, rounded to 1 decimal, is 17.7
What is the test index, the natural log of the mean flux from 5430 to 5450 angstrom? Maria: 1.80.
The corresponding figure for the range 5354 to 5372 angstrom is 1.82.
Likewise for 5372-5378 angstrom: 1.82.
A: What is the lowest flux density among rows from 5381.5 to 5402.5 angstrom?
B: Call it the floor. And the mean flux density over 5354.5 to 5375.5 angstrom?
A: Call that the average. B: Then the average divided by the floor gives 1.15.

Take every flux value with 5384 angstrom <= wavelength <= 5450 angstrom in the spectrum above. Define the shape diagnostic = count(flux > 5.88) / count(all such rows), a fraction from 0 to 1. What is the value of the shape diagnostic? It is 0.50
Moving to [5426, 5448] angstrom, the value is 0.86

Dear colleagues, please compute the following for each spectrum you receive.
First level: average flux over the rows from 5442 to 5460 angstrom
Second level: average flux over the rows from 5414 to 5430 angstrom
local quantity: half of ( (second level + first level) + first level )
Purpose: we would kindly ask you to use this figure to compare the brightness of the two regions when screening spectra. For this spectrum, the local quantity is 8.8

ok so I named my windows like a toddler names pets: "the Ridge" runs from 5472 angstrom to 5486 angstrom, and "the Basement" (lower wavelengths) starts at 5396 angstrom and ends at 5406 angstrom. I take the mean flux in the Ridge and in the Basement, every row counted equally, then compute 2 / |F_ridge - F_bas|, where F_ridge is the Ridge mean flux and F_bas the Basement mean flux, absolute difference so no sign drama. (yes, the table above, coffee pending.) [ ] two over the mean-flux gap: 10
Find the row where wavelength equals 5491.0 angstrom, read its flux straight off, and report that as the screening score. 6.204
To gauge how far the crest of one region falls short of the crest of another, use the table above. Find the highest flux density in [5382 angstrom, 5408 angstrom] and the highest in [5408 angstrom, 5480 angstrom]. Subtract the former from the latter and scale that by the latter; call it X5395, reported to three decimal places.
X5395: 0.027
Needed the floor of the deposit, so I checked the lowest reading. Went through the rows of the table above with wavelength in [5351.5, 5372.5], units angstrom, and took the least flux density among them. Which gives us 5.987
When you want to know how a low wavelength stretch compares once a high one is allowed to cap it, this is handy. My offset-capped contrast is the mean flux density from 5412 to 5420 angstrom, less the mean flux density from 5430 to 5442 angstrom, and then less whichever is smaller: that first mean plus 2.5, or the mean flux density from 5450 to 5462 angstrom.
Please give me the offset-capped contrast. -5.70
